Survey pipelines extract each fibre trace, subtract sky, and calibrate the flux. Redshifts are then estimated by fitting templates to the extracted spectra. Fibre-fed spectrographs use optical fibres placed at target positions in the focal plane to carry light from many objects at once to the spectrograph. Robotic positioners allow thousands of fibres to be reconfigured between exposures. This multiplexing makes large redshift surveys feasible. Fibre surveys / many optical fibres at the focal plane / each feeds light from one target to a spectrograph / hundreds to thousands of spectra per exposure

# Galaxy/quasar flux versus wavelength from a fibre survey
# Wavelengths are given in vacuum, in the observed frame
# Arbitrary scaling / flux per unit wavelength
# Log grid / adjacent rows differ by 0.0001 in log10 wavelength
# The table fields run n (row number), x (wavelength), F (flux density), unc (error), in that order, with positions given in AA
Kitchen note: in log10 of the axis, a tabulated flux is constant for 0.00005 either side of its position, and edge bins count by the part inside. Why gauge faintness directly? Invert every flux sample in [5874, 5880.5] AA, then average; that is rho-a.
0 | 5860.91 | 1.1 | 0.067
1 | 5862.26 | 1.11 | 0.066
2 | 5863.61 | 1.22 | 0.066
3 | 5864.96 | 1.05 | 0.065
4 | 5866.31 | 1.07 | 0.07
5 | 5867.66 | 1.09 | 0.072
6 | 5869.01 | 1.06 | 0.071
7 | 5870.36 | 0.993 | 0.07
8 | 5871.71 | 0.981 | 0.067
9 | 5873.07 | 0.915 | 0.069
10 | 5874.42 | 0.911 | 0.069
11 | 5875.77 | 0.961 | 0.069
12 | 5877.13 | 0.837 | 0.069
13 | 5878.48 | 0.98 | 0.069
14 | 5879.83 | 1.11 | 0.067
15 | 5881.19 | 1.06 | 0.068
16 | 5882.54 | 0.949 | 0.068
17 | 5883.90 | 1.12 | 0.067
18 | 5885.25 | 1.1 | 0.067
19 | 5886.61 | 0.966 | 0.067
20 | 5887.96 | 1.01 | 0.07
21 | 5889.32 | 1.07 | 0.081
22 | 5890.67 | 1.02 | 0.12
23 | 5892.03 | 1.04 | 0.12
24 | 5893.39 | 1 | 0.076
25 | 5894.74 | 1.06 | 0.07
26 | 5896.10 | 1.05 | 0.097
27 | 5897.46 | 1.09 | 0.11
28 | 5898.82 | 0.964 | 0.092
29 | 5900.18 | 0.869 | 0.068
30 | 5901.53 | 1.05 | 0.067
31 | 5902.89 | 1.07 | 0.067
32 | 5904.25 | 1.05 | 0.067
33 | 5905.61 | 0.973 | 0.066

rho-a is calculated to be 1.05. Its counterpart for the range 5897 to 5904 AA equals 1.00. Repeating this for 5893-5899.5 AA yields 0.97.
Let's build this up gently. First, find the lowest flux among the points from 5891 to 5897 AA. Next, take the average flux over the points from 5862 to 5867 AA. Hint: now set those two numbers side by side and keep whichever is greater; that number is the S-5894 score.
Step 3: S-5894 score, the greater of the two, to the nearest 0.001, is 1.113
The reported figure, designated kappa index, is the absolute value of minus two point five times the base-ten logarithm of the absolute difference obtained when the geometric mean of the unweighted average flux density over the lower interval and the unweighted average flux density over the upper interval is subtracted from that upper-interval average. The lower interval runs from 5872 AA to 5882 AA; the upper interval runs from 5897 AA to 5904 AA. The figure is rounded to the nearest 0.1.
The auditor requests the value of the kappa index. 4.2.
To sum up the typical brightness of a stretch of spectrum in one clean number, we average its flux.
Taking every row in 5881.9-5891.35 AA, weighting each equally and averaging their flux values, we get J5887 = 1.03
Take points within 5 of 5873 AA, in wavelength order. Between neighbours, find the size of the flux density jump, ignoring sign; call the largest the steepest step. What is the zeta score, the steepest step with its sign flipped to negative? -0.12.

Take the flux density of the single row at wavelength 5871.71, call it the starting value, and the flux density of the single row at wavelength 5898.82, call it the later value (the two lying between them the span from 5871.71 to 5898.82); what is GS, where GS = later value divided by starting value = 0.98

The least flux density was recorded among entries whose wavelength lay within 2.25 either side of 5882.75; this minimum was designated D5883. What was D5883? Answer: 0.949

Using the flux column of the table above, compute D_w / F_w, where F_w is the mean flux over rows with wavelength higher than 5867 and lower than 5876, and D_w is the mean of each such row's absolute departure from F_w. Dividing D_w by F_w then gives 0.052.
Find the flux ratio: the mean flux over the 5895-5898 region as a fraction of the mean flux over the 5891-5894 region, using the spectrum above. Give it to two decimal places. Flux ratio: 1.05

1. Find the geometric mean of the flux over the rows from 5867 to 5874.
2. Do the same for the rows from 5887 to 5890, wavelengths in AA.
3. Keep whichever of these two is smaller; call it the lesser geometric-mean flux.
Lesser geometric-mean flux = 1.01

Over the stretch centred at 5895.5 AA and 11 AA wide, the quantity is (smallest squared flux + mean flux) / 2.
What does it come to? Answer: 0.88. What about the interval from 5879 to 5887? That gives 0.98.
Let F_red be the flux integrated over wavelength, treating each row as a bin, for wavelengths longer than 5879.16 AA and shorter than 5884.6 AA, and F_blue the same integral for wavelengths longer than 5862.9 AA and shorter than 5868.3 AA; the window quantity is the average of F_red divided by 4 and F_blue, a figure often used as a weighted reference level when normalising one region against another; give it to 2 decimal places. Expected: 3.71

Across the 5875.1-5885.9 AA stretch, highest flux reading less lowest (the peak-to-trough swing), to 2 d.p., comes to 0.28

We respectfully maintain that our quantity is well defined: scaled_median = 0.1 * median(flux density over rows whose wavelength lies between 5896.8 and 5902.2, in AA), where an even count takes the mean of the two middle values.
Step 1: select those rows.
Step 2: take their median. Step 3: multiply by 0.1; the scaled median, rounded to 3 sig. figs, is 0.101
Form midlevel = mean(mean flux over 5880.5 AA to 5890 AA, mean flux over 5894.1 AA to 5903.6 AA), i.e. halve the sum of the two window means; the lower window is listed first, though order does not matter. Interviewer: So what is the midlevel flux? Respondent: 1.03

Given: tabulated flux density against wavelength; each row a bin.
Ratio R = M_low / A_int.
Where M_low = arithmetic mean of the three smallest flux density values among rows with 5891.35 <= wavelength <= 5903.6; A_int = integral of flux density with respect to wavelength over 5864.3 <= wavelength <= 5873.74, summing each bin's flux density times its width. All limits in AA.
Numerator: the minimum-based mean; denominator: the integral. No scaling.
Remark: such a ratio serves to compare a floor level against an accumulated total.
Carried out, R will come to 0.098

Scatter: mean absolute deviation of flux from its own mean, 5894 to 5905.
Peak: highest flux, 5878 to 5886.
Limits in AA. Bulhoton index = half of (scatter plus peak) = 0.59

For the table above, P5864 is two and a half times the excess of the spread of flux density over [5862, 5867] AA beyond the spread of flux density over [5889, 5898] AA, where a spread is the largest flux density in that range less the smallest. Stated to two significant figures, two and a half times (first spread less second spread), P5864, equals 0.20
